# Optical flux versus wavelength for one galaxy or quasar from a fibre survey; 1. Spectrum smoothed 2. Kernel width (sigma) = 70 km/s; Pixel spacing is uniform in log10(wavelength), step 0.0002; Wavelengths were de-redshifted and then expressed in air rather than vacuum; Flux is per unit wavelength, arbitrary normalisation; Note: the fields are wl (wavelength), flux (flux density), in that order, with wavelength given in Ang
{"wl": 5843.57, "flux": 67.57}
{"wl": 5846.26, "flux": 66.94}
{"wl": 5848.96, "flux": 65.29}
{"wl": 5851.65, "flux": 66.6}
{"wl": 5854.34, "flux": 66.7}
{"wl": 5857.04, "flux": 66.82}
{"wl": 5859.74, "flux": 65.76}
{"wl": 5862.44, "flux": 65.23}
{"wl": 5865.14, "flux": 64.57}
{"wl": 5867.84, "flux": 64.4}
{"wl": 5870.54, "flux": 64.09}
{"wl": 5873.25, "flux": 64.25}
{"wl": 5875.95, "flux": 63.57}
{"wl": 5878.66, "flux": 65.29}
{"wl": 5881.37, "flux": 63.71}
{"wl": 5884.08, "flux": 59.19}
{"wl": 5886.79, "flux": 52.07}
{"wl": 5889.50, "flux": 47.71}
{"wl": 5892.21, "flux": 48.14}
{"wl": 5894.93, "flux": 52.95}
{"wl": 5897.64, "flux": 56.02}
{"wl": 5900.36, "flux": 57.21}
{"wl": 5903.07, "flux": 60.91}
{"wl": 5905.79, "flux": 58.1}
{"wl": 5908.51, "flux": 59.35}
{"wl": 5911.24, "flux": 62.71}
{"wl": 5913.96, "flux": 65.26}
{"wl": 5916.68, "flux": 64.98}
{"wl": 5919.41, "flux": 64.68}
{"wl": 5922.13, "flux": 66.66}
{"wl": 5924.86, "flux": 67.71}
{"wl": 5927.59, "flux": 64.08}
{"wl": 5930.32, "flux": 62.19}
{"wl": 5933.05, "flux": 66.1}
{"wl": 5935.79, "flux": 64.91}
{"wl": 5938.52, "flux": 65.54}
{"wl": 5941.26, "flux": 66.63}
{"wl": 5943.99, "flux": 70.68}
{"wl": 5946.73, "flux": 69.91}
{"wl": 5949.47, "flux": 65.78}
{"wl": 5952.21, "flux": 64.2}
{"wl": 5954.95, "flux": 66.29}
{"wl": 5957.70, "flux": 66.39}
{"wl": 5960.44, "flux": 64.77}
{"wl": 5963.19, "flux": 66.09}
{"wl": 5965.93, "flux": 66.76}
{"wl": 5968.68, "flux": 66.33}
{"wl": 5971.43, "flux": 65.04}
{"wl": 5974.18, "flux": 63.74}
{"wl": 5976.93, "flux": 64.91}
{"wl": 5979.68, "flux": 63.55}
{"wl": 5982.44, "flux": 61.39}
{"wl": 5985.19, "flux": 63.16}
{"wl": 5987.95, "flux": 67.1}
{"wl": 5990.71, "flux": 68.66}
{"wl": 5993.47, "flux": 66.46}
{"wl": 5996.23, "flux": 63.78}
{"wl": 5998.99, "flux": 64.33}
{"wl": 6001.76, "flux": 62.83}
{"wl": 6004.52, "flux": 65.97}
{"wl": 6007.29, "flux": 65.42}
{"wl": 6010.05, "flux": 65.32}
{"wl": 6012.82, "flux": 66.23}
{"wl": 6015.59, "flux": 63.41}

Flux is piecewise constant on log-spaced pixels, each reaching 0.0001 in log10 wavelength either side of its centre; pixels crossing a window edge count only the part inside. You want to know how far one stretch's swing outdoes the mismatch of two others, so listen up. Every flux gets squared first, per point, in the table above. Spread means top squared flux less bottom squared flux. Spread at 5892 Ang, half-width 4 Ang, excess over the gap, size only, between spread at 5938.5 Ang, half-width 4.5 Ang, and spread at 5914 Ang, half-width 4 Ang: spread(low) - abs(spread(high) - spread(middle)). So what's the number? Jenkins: 427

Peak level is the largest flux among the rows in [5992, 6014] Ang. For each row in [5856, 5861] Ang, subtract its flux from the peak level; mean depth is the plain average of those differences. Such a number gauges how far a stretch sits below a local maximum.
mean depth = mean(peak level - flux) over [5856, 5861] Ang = 0.2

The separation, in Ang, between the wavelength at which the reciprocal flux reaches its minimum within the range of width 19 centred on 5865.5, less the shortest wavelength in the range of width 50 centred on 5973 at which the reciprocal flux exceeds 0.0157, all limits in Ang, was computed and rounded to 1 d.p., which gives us -122.6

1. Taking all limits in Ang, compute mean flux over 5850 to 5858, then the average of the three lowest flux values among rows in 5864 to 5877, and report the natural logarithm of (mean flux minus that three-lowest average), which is 1.0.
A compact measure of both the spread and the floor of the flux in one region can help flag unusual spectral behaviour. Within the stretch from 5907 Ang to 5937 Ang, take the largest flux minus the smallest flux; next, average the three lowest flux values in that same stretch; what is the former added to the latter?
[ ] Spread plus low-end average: 69.8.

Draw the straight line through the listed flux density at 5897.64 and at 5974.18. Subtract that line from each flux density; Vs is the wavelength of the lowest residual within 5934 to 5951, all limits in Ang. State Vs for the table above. 5949.47 Ang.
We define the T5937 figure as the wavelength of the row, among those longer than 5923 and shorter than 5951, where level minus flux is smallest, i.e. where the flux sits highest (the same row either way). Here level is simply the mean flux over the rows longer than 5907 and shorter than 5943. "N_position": 5943.99 Ang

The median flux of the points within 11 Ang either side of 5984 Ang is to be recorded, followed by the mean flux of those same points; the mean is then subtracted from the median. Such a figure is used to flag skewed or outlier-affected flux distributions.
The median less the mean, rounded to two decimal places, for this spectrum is -0.55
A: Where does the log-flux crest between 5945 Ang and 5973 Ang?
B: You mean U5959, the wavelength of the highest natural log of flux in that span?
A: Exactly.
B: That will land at 5946.73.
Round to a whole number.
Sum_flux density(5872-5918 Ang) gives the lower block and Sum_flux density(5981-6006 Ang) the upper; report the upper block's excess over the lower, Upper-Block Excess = -418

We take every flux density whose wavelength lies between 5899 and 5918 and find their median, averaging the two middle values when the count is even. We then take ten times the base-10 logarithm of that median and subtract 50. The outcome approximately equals -32.2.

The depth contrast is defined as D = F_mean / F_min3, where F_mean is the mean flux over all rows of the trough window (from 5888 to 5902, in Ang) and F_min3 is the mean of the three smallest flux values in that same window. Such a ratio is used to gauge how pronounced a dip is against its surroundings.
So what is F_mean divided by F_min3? 1.06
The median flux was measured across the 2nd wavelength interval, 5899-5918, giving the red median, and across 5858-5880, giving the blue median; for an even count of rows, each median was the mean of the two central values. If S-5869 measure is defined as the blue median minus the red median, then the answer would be 4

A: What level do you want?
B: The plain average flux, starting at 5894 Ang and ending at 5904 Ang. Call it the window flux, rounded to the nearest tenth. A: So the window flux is 56.8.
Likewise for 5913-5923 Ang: 65.4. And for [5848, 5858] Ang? 66.4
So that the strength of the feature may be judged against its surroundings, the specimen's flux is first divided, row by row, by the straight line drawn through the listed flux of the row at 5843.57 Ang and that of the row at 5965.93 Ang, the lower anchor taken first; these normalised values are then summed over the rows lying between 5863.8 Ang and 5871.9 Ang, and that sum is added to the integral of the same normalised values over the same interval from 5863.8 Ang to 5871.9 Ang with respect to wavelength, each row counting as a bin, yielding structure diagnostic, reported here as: 10.60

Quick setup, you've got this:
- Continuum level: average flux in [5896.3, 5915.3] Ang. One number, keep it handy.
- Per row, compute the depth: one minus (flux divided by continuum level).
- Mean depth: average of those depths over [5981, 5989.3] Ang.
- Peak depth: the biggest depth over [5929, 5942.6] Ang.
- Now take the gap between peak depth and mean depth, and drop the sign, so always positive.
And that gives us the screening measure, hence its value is 0.028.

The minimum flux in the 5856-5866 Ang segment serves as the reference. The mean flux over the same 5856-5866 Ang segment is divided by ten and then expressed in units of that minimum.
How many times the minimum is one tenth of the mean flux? 0.1016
